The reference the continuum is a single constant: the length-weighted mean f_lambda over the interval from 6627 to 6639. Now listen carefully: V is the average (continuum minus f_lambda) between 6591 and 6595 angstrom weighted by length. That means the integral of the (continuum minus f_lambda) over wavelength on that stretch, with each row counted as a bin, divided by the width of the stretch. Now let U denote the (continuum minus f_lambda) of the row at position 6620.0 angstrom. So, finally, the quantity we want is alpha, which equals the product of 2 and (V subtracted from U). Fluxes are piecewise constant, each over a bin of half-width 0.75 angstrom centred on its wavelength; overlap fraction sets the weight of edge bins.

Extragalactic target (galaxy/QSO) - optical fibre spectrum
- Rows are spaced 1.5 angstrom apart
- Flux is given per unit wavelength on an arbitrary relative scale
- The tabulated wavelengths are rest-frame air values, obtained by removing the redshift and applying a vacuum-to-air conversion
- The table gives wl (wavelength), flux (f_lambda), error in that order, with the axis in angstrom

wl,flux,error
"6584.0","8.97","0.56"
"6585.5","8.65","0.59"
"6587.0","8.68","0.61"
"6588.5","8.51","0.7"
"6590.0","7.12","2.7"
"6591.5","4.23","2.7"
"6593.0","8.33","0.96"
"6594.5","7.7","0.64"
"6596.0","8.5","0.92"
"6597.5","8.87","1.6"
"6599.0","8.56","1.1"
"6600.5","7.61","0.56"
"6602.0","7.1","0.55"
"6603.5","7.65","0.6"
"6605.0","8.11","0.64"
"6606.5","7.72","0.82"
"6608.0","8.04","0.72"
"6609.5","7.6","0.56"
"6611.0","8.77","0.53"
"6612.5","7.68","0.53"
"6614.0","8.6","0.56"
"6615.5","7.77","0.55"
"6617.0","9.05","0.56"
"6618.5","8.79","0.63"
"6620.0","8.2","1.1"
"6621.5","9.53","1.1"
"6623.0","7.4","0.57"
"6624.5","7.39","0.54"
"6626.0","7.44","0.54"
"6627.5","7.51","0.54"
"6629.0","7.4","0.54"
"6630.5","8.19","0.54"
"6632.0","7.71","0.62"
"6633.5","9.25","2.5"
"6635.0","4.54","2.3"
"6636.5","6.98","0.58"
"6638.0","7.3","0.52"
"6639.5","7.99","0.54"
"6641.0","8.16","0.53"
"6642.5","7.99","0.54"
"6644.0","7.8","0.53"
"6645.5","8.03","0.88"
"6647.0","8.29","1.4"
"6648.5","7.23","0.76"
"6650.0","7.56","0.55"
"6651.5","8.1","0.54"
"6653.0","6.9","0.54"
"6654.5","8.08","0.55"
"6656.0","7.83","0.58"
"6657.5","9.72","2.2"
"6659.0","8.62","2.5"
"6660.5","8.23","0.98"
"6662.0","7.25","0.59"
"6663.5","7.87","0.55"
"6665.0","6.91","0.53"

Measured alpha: -3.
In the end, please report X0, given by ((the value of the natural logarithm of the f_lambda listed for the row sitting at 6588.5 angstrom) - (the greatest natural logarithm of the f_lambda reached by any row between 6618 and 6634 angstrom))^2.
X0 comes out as 0.01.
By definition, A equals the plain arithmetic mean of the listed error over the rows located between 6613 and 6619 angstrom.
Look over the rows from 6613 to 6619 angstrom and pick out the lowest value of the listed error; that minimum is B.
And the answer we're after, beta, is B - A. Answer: 0.0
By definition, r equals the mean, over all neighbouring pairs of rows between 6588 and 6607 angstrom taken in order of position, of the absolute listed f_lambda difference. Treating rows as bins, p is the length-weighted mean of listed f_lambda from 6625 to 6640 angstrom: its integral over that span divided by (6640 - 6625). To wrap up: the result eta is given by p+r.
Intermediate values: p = 7.42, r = 1.11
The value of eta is 8.53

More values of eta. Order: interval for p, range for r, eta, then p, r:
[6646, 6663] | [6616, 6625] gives 8.85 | 7.98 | 0.86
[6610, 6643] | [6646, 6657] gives 8.65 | 7.89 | 0.76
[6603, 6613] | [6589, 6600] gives 9.47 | 7.95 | 1.52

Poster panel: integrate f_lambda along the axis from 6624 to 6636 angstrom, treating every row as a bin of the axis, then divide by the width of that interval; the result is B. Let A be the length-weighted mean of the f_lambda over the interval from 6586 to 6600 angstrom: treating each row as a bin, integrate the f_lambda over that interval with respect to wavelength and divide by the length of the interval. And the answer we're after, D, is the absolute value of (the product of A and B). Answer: 58.2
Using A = 7.84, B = 7.4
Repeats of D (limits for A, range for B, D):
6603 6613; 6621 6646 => 60.9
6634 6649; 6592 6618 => 60.2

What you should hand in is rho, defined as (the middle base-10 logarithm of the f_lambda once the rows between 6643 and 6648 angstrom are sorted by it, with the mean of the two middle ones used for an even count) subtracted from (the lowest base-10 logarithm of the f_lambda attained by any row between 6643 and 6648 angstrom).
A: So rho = -0.01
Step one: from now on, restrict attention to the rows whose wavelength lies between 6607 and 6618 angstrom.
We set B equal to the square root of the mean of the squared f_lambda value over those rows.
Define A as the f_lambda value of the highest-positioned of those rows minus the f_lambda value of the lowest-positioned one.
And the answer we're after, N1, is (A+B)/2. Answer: 4.6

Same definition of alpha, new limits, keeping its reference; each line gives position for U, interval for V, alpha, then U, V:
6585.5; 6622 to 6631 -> -2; -1.28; -0.2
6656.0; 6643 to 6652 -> 0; -0.46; -0.5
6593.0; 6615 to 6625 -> 0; -0.96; -1.0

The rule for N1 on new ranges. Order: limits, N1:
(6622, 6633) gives 3.9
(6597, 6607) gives 3.4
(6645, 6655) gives 3.9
